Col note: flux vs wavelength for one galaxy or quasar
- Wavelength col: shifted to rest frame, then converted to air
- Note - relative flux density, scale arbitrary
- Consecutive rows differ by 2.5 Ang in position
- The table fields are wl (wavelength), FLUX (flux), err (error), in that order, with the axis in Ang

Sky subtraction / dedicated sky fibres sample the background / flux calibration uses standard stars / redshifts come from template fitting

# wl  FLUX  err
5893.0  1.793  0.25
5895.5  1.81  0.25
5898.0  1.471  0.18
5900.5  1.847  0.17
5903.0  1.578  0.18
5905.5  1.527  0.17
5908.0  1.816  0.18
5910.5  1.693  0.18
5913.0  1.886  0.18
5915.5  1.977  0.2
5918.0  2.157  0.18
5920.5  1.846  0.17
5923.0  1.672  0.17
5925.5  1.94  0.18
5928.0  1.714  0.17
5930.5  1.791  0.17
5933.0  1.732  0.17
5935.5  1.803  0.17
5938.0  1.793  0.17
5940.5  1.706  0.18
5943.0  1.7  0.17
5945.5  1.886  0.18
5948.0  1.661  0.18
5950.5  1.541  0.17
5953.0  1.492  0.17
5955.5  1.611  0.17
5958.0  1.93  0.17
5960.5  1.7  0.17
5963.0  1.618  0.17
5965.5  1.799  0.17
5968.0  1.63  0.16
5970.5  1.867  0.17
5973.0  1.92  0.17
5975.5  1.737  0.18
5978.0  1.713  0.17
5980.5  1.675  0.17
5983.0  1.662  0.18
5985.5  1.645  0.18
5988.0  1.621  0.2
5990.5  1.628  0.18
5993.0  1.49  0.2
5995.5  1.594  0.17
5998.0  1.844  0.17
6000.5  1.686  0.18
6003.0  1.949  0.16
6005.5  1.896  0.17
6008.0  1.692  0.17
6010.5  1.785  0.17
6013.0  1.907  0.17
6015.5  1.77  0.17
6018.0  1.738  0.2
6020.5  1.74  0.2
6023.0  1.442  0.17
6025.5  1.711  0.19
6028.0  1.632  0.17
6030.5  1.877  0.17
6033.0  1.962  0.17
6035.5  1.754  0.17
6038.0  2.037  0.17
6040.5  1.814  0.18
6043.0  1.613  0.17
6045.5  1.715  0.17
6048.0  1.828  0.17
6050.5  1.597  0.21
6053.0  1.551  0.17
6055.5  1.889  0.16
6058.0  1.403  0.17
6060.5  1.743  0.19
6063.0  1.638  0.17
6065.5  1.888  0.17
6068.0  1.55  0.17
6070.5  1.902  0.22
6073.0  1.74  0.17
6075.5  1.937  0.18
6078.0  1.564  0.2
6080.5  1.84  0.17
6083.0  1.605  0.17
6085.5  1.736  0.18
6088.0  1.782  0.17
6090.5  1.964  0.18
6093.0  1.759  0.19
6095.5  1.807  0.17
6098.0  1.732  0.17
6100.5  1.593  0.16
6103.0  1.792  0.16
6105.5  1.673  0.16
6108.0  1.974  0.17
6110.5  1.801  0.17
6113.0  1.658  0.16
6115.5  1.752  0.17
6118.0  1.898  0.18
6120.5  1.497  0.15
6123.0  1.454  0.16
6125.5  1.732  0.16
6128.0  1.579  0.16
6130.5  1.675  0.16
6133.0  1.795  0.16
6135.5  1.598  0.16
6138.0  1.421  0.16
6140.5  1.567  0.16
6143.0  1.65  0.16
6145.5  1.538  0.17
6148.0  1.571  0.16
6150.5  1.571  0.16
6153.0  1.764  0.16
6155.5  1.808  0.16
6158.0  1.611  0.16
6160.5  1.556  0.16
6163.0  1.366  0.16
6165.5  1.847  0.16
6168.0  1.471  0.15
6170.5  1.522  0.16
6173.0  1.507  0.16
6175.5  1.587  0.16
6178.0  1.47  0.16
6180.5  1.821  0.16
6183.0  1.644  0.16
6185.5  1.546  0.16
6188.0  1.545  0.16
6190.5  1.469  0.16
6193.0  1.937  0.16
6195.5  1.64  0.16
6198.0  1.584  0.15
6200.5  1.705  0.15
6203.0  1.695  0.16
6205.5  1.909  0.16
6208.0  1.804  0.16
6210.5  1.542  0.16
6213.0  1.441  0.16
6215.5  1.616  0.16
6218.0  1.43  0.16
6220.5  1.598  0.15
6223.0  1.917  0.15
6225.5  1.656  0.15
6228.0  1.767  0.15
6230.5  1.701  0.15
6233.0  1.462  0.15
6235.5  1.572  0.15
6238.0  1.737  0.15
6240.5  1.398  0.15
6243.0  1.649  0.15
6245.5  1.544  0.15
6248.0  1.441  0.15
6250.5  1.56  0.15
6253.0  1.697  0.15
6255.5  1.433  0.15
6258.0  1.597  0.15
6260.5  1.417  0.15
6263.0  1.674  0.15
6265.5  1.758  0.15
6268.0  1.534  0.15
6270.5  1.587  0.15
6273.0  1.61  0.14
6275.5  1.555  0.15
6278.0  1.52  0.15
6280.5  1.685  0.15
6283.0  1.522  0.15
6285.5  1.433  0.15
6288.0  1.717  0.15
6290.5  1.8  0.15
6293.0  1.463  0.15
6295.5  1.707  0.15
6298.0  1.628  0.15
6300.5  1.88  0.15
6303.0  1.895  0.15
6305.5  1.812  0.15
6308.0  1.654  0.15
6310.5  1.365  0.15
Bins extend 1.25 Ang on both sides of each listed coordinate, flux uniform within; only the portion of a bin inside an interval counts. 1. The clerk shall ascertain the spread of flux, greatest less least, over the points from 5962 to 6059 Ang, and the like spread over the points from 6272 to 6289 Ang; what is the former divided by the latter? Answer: 2.2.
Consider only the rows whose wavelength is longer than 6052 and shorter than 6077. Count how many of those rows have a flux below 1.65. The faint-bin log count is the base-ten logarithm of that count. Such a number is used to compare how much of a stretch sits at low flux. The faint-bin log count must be 0.60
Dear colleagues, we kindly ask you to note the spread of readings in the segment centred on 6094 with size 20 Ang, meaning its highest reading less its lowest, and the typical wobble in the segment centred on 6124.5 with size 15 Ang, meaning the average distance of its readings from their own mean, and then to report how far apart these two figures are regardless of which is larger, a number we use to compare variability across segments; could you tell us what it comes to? 0.242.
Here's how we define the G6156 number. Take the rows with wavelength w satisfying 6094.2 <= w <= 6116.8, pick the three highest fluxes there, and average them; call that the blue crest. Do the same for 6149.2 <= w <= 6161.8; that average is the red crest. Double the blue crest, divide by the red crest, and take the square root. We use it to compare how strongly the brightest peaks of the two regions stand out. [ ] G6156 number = 1.47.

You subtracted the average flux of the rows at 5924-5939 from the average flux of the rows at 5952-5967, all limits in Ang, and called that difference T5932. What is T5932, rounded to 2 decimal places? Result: -0.10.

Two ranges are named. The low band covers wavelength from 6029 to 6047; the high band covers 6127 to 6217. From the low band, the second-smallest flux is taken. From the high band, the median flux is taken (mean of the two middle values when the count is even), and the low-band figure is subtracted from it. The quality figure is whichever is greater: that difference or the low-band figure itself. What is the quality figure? 1.715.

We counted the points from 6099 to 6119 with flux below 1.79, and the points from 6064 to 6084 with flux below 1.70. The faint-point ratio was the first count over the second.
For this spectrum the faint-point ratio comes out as 1.33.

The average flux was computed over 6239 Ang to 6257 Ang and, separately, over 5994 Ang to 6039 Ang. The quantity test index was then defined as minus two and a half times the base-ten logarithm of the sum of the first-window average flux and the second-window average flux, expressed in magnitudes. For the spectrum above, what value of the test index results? -1.30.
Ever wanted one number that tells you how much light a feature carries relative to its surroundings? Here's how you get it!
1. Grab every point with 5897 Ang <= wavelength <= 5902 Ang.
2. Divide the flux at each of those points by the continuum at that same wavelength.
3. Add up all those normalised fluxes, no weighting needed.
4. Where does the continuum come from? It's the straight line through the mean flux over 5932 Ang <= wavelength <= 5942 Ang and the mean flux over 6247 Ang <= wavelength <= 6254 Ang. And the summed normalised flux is 1.86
